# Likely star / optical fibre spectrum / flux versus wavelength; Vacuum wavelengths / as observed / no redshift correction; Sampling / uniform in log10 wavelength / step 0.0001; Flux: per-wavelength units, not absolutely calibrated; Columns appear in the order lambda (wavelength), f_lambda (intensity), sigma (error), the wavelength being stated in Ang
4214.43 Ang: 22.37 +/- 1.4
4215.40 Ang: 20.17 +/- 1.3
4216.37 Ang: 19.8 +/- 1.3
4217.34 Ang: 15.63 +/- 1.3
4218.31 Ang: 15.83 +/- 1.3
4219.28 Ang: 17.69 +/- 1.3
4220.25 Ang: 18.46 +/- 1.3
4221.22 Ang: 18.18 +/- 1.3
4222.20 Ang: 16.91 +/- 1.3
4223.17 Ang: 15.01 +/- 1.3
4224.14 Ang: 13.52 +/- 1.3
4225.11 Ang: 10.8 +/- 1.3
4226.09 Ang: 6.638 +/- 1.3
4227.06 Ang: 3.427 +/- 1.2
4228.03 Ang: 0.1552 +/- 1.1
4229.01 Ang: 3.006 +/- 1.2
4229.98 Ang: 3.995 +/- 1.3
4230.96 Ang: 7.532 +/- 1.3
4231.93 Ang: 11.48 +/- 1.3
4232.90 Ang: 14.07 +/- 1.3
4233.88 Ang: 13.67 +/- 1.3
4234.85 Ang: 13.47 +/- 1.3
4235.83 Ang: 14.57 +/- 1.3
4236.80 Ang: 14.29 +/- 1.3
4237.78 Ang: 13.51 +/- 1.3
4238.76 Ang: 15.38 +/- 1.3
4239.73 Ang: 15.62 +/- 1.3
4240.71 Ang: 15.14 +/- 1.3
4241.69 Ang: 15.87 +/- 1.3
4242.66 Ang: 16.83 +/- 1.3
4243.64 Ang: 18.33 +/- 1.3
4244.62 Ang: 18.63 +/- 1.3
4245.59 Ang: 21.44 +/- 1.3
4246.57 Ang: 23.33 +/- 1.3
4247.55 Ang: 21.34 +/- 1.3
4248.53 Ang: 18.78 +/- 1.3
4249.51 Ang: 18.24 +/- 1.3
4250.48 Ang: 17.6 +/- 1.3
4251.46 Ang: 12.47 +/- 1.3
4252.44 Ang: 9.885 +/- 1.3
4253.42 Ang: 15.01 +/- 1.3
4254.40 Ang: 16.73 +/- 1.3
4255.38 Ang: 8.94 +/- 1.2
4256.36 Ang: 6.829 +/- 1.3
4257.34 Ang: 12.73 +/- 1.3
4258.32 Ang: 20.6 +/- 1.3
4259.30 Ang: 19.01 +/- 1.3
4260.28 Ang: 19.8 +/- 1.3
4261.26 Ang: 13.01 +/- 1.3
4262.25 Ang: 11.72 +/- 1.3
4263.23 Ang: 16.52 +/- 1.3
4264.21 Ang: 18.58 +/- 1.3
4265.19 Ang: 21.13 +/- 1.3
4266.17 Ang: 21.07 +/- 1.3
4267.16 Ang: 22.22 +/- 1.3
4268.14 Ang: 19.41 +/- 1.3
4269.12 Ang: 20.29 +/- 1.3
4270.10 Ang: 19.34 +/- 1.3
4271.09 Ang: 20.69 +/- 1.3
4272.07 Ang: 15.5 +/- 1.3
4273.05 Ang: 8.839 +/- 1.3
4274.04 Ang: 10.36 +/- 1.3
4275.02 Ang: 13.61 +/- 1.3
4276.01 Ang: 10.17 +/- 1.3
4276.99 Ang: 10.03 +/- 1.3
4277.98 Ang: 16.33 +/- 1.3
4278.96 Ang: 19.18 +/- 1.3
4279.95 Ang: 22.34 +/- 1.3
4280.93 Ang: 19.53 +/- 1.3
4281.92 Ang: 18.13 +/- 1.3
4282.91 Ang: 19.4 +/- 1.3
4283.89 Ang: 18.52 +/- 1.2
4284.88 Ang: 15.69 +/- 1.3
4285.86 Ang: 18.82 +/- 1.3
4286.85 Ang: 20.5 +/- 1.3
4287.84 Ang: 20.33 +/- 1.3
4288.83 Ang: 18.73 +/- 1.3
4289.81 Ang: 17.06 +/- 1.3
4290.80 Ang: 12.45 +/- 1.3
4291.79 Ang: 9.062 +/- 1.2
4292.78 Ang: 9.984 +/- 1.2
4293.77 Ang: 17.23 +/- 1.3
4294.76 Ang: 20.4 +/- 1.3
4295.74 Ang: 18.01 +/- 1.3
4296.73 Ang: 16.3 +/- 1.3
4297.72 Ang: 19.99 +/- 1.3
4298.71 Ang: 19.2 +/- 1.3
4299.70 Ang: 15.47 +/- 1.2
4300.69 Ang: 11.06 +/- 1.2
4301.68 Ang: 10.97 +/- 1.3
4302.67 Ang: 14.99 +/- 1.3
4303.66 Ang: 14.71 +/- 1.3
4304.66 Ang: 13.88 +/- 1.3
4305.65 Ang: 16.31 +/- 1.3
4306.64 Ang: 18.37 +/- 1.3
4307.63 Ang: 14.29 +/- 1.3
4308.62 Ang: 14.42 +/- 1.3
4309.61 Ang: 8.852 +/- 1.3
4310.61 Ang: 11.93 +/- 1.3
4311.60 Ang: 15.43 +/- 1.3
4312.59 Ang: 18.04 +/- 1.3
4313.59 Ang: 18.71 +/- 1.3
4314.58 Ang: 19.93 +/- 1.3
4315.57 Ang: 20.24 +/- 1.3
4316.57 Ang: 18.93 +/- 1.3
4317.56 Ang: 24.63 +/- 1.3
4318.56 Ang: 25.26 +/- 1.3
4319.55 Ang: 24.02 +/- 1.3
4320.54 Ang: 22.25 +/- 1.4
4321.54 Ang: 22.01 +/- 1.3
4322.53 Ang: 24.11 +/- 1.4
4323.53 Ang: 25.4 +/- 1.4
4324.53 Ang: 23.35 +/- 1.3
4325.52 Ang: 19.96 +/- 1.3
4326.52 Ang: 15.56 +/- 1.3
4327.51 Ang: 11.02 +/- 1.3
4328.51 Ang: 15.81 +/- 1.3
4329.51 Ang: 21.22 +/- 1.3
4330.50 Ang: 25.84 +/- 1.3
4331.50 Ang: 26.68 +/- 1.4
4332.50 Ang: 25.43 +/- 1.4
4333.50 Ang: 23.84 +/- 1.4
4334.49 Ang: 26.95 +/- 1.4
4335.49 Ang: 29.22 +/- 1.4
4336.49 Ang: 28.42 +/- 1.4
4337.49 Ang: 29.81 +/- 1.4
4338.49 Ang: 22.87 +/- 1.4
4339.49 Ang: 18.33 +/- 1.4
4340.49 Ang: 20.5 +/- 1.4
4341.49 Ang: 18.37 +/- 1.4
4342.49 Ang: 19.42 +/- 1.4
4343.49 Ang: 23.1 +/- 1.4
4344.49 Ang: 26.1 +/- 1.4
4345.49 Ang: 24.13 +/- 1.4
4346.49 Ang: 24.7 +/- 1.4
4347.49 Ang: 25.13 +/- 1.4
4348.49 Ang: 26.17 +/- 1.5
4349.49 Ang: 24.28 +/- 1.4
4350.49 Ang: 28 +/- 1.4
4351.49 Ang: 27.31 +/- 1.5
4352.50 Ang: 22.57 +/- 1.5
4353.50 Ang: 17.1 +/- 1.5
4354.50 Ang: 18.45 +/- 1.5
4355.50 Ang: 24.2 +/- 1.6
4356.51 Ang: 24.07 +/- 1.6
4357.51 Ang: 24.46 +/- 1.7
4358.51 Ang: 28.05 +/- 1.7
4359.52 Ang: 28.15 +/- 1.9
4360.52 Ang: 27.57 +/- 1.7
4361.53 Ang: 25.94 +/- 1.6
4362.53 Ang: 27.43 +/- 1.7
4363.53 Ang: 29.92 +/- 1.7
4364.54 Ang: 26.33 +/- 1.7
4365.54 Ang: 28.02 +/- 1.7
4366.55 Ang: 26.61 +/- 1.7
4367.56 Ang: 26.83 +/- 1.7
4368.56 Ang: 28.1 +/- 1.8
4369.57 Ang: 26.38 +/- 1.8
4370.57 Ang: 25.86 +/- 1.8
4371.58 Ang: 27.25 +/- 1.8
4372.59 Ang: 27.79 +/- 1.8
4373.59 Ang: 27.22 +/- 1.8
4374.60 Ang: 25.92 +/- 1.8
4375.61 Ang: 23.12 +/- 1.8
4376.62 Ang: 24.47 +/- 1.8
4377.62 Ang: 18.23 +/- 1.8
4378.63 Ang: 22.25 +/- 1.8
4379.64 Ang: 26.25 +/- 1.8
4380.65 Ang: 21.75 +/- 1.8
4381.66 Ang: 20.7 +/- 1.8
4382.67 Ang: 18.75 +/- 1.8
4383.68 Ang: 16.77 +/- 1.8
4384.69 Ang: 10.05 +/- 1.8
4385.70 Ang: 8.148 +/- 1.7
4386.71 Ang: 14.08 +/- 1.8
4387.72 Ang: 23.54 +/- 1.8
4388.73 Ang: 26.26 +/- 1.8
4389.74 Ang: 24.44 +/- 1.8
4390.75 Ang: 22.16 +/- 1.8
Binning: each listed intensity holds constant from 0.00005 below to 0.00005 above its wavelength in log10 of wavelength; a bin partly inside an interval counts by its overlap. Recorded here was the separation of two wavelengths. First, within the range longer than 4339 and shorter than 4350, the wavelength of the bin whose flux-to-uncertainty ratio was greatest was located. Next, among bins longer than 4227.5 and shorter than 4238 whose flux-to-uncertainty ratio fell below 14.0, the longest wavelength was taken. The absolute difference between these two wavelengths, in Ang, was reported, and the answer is 106.7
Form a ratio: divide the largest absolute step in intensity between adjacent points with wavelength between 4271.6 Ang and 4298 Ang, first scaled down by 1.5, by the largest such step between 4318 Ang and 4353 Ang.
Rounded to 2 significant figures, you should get 0.70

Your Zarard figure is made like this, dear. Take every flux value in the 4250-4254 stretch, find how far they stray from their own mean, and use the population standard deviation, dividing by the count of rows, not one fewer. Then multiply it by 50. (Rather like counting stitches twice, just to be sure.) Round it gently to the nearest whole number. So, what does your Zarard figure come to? 144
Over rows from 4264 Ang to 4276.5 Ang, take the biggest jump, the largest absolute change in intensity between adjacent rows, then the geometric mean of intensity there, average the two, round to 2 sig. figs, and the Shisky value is 11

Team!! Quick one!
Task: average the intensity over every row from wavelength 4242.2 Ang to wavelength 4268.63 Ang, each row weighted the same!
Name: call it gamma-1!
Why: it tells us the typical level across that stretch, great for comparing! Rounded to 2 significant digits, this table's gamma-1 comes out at 17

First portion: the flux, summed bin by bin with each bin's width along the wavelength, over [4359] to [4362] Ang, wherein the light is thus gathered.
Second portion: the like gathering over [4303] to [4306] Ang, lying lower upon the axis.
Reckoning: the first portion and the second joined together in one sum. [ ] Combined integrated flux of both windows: 126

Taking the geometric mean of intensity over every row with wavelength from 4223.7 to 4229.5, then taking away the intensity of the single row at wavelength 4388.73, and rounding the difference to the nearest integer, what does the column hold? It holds -23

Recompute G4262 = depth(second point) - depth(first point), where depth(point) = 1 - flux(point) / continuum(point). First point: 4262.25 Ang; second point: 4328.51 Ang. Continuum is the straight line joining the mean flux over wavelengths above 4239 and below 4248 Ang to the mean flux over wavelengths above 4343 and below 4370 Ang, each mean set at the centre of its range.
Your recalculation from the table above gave -0.07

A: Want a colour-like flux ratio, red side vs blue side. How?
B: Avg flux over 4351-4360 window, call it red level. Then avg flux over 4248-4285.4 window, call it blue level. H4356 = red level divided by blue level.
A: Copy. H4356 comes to 1.5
